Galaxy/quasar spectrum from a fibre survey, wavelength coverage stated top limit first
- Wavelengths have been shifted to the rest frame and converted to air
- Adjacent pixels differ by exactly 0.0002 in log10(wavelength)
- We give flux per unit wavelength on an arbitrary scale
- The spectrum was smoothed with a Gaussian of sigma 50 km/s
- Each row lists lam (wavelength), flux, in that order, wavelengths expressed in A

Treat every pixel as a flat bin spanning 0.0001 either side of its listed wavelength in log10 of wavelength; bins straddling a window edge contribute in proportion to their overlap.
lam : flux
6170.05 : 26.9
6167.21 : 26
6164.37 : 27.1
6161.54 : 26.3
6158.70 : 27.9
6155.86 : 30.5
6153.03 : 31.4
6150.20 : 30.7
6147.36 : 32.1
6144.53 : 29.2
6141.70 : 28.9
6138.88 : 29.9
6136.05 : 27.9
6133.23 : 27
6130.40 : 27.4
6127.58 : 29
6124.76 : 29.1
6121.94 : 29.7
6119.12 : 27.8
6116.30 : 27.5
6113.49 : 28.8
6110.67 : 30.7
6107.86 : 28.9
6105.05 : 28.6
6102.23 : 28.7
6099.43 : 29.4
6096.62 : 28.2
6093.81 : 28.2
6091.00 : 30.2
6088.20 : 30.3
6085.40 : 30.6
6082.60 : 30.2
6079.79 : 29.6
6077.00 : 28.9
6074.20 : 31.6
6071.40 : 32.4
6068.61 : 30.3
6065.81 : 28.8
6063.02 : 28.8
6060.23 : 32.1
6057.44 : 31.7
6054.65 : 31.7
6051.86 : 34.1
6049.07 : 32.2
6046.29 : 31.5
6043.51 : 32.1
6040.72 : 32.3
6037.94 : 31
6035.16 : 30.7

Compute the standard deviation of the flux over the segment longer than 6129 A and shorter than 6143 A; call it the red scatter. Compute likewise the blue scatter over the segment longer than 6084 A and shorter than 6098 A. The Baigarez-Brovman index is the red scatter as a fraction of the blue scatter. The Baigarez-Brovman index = 1.0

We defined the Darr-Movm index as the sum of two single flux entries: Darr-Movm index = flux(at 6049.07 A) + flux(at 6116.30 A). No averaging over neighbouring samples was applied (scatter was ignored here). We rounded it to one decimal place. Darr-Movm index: 59.7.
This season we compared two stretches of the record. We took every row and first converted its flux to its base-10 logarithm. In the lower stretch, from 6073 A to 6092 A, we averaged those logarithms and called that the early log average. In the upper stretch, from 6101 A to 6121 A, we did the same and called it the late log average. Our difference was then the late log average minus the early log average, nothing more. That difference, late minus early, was -0.022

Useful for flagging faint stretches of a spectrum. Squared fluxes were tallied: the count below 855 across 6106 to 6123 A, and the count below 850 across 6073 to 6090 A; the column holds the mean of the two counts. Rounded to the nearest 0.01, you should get 2.50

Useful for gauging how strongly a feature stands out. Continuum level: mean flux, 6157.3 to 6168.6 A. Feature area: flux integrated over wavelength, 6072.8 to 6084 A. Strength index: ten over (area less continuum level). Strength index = 0.0323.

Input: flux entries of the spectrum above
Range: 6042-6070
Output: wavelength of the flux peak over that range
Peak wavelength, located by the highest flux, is 6051.86 A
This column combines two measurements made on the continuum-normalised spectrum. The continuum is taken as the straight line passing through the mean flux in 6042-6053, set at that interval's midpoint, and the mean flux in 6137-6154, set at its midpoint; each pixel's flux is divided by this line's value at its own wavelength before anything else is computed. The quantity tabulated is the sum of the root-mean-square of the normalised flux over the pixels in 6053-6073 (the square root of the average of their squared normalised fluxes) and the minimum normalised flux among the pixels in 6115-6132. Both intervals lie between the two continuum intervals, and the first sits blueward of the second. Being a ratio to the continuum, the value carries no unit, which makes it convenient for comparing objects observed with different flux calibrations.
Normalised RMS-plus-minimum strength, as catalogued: 1.85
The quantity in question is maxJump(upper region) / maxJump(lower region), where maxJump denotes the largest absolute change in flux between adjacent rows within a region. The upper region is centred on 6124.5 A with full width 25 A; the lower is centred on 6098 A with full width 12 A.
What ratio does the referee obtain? 1.6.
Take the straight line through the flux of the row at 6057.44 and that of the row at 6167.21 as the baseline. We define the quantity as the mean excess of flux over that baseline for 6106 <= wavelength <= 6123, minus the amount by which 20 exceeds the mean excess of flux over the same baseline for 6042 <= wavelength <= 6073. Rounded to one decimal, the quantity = -20.1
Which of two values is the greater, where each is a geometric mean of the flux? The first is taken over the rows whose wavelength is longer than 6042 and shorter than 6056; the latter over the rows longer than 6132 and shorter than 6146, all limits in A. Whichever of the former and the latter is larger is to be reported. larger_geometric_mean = 32.3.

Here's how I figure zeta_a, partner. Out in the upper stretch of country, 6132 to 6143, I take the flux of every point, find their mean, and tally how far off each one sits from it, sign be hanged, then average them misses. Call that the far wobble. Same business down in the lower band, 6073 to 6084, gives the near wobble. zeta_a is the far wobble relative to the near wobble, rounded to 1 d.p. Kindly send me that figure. 1.2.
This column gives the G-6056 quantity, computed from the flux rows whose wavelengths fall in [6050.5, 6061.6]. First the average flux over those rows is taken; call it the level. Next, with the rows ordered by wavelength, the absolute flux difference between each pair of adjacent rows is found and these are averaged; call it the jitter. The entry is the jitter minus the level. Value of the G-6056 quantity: -31.5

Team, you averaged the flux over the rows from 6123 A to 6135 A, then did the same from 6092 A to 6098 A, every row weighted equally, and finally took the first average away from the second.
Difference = 0.1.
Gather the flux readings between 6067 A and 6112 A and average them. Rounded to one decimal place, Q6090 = 29.8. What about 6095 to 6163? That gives 29.0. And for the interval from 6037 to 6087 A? 31.1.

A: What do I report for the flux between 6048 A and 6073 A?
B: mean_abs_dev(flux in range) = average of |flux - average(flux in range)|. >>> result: 1.36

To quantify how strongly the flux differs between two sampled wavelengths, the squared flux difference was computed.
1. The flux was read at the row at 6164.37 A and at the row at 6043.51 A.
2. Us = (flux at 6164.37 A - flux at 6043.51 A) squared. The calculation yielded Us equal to 25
